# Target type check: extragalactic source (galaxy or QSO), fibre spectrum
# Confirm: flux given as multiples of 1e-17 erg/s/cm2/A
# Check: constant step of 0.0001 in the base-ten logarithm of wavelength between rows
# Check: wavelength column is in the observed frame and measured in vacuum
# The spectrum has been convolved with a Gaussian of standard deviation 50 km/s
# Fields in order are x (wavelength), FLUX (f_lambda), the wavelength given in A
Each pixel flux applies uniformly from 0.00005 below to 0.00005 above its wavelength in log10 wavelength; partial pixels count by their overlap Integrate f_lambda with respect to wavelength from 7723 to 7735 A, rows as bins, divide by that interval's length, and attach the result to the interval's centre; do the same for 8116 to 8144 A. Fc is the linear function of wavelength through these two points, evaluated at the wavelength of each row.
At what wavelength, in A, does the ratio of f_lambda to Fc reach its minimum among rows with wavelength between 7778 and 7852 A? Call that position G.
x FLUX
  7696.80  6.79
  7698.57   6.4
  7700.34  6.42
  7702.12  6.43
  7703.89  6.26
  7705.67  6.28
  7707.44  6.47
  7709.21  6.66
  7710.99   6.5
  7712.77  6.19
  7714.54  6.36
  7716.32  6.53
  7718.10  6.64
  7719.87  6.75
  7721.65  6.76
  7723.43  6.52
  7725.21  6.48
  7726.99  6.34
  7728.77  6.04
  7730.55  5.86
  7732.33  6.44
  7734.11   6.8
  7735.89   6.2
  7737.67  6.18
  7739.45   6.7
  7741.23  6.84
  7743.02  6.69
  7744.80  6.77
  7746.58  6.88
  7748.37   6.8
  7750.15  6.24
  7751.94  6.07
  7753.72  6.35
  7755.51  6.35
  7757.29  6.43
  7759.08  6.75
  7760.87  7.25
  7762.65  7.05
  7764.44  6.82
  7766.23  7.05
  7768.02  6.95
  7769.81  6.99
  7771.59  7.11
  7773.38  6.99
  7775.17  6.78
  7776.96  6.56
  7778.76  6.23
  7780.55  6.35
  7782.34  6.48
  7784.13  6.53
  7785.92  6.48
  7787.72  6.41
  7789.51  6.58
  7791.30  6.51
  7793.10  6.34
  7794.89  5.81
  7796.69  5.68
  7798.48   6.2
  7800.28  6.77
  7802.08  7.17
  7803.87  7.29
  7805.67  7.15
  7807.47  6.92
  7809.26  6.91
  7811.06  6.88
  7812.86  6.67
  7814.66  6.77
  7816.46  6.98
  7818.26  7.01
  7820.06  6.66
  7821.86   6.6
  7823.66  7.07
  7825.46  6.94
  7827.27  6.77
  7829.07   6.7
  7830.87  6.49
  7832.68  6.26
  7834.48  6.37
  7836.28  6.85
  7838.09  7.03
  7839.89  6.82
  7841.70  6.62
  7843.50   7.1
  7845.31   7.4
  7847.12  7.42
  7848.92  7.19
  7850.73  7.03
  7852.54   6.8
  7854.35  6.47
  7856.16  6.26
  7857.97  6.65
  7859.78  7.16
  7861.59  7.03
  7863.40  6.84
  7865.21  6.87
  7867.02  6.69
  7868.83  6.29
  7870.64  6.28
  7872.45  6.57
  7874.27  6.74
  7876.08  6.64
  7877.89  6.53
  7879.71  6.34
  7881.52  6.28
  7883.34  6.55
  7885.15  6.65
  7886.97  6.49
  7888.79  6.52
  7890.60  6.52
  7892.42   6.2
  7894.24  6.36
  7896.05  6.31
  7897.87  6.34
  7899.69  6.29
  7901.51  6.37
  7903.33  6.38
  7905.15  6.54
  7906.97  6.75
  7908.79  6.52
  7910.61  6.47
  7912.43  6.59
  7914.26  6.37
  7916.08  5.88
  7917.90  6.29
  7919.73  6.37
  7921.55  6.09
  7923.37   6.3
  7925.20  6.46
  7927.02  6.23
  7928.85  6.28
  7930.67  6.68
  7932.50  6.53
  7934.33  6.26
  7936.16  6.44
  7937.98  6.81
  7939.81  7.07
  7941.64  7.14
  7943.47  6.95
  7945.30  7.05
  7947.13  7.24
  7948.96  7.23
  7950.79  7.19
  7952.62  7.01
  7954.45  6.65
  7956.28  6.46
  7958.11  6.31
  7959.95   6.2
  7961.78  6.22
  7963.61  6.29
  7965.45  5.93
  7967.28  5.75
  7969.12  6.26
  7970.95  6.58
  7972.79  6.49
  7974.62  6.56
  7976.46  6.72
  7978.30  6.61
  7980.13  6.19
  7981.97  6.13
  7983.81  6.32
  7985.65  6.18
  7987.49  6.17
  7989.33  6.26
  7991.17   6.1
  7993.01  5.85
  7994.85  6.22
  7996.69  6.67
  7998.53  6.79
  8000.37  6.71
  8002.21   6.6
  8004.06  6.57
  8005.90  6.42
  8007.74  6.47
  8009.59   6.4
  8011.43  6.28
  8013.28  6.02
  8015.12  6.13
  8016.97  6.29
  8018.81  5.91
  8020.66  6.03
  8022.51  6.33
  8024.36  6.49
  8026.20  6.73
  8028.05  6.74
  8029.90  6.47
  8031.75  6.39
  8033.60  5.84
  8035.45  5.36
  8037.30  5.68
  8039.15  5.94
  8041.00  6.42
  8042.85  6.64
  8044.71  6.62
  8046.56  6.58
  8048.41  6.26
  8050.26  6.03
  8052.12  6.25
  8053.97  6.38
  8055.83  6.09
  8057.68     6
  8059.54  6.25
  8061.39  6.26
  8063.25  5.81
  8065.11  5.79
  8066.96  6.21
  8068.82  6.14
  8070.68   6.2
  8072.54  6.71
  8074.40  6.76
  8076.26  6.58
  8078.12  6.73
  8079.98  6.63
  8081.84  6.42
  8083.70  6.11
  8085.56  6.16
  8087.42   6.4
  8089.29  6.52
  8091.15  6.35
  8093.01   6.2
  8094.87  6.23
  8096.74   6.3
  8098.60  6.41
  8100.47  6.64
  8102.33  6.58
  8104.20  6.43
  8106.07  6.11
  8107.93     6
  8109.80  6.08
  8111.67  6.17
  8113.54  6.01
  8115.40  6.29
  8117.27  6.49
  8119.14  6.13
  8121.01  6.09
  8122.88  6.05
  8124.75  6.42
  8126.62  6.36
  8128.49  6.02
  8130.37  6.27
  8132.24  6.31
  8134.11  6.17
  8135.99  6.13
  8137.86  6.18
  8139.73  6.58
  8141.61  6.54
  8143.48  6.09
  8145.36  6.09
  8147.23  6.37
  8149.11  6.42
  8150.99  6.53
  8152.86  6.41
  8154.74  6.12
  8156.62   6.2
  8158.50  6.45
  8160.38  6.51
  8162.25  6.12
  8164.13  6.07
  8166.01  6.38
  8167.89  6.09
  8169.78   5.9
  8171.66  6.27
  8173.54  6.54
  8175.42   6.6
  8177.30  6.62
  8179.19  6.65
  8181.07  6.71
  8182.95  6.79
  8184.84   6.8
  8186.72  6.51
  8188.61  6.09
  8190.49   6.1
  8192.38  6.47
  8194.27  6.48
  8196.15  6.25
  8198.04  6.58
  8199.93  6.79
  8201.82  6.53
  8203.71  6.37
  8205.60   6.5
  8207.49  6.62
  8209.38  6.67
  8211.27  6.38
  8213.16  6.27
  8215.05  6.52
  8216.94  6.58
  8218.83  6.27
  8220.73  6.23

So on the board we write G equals 7796.69 A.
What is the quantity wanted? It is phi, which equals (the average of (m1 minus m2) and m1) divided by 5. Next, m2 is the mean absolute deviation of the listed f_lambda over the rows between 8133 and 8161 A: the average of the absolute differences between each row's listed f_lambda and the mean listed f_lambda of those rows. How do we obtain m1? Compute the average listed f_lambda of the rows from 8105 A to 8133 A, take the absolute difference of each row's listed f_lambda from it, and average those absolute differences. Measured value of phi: 0.010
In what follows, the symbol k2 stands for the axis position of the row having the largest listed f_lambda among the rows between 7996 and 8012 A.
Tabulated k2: 7998.53 A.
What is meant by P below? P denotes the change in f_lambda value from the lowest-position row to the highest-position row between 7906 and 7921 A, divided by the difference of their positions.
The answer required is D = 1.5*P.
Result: -0.04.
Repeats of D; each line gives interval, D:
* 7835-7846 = 0.09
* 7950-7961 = -0.16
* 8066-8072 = 0.00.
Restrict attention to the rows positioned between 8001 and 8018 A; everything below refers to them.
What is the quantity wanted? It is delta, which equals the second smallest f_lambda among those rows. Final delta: 6.13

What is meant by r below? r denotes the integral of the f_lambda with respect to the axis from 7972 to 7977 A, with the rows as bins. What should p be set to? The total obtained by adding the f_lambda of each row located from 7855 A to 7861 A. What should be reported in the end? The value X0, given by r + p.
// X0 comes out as 53.0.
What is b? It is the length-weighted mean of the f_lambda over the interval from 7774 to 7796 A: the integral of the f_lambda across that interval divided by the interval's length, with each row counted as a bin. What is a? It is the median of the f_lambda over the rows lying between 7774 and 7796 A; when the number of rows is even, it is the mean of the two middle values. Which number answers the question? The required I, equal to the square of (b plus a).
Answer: 166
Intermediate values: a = 6.48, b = 6.42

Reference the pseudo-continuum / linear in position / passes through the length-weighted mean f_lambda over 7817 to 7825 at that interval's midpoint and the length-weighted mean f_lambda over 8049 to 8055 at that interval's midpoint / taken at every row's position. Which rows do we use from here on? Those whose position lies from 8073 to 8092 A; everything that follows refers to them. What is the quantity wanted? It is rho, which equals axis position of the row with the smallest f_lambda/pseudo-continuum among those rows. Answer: 8083.70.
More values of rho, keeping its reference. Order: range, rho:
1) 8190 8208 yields 8190.49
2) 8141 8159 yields 8143.48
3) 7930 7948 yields 7934.33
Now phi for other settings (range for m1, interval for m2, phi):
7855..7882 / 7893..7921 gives 0.034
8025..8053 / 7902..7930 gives 0.051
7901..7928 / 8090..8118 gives 0.013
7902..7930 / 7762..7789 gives 0.004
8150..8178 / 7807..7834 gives 0.022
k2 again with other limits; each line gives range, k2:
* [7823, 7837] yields 7823.66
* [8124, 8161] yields 8139.73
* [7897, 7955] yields 7947.13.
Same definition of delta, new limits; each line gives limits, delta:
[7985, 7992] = 6.17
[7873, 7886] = 6.34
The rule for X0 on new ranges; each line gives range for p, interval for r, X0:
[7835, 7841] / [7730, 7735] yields 52.7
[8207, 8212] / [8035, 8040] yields 48.1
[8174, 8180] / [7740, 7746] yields 60.5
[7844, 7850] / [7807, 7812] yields 56.5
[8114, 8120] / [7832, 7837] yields 51.4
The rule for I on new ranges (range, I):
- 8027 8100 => 157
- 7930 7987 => 171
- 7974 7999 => 158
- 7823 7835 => 178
